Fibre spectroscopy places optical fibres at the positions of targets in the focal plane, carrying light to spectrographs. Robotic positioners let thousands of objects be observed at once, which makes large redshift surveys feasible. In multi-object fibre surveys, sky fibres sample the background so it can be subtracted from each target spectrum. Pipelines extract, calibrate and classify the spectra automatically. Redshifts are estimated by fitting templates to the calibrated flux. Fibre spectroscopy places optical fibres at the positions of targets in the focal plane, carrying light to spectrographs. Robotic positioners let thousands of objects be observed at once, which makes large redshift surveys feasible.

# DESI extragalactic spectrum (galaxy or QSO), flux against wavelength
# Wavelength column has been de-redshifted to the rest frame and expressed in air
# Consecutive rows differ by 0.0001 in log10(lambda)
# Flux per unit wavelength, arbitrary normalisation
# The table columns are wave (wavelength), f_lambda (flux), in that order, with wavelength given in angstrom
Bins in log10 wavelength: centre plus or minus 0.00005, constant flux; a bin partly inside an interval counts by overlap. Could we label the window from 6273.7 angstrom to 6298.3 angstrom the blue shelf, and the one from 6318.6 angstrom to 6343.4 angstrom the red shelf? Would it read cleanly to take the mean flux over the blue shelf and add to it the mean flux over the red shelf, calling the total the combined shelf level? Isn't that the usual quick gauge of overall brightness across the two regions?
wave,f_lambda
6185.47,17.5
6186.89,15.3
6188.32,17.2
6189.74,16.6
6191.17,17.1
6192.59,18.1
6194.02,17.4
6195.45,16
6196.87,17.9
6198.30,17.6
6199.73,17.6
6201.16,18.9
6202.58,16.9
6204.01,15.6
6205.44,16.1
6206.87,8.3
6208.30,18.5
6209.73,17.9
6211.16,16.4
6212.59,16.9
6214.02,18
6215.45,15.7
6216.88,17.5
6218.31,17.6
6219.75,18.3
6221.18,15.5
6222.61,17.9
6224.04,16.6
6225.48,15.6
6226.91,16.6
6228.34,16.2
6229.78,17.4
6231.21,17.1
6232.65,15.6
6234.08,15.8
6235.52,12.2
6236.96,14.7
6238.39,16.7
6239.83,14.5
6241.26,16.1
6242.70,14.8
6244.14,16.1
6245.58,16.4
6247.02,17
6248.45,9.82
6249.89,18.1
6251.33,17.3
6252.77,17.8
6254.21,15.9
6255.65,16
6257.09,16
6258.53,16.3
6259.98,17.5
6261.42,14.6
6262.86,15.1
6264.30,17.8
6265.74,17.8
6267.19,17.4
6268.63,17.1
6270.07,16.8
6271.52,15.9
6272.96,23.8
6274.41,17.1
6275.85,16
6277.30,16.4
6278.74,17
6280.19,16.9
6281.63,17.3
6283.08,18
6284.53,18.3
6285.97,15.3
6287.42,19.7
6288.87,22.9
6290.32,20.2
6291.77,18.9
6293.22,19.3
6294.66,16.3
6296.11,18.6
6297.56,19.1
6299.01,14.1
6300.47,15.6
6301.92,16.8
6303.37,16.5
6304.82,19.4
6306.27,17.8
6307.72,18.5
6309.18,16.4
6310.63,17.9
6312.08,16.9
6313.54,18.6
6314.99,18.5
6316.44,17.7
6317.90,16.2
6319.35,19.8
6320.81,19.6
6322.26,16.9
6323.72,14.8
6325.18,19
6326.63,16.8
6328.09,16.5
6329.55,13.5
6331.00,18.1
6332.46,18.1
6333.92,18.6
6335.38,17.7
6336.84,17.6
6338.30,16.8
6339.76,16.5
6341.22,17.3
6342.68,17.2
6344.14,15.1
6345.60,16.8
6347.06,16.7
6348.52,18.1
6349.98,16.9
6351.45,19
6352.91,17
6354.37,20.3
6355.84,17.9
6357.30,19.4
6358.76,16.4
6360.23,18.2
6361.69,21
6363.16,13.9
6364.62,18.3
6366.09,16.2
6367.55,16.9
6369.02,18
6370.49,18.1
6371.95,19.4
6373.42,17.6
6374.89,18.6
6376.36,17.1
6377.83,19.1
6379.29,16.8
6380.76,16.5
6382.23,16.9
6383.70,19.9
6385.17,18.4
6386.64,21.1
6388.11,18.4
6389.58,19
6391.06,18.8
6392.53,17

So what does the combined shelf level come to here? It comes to 35.4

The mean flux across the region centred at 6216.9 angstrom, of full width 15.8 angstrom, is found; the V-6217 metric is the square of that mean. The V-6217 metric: 293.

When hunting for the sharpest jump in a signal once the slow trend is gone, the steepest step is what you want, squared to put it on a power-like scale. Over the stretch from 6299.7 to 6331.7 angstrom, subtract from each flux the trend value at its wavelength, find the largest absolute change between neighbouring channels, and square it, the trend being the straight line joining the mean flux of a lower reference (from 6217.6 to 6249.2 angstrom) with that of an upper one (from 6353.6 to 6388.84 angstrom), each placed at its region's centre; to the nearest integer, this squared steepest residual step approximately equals 21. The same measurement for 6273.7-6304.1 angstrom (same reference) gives 25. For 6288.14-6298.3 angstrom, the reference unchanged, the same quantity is 9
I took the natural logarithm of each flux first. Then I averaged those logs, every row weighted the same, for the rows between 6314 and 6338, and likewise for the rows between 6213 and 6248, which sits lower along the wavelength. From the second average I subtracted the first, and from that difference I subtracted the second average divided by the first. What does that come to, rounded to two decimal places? -1.05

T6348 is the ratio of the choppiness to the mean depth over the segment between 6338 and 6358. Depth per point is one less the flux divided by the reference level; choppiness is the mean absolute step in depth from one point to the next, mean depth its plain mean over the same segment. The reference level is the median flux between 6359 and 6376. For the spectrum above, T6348 2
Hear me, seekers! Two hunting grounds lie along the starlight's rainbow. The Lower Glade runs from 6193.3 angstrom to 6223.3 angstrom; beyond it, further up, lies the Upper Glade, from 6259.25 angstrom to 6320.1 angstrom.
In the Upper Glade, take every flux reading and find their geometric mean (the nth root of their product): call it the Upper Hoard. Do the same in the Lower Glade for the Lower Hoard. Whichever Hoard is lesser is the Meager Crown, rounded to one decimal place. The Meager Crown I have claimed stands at 16.6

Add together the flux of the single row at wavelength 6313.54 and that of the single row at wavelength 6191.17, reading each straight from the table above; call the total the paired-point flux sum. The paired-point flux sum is 35.7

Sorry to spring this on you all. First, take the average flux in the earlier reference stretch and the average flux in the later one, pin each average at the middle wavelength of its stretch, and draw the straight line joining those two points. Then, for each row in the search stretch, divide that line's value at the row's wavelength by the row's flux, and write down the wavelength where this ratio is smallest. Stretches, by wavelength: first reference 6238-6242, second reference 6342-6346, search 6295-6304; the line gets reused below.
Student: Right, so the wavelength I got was 6297.56 angstrom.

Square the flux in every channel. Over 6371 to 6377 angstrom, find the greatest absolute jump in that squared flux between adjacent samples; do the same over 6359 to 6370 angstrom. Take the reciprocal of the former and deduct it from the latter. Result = 248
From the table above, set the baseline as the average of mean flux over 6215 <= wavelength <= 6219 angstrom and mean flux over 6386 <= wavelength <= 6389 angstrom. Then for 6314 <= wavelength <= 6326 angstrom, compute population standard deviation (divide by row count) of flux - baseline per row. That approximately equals 1.6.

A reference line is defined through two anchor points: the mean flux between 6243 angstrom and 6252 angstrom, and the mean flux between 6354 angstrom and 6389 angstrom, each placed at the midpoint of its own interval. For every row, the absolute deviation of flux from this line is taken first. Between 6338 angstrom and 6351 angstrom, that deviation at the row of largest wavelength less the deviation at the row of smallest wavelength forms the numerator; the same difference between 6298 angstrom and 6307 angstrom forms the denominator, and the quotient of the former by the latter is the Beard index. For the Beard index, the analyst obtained -0.1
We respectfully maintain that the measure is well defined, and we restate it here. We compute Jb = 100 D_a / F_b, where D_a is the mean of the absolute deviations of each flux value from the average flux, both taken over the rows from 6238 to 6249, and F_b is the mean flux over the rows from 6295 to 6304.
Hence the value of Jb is 10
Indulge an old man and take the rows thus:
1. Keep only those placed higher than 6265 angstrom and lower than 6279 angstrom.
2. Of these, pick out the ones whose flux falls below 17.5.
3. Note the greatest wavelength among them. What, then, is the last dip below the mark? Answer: 6278.74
